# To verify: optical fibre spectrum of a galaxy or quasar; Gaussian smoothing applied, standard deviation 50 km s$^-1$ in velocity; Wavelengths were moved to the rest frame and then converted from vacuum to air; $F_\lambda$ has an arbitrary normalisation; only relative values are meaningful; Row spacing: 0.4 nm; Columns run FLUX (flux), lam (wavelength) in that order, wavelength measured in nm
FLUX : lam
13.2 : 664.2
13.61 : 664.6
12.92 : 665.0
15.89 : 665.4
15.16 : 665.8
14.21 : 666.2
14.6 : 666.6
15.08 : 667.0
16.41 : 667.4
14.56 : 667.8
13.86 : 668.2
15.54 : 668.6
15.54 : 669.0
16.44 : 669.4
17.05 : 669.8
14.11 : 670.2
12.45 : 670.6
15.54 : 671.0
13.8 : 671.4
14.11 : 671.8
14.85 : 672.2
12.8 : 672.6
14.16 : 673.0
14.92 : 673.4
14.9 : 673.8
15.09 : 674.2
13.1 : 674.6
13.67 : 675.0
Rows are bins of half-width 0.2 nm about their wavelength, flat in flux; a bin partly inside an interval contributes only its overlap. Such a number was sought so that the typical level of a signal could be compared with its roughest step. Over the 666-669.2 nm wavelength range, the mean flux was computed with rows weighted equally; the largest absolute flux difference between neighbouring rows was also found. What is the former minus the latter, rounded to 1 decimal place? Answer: 13.1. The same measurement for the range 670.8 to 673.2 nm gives 12.2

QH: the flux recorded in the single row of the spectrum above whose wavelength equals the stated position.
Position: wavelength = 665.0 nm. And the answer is 12.92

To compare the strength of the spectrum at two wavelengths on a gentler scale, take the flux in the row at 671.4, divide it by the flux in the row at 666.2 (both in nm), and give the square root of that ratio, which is 0.99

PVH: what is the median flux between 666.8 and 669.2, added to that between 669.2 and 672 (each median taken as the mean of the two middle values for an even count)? 29.4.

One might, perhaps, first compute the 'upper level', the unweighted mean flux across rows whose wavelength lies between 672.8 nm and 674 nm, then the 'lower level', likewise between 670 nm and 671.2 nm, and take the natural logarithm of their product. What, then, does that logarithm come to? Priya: 5.33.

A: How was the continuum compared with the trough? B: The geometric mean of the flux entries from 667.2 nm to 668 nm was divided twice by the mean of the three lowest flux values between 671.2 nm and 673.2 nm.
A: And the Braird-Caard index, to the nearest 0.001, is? 0.084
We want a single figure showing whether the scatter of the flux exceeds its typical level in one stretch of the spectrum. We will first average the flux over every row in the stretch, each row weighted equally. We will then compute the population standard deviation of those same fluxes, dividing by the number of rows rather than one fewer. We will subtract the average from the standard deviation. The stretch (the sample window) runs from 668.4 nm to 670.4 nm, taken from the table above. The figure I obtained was -14.7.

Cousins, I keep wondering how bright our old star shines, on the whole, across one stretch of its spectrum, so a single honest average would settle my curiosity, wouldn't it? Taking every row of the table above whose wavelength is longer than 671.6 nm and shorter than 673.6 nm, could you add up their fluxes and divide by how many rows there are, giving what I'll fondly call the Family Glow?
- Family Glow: 14.2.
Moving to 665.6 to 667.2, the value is 14.8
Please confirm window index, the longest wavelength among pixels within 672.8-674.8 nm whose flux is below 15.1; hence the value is 674.6 nm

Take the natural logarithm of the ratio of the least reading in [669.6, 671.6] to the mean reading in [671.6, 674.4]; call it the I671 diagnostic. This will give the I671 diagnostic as -0.15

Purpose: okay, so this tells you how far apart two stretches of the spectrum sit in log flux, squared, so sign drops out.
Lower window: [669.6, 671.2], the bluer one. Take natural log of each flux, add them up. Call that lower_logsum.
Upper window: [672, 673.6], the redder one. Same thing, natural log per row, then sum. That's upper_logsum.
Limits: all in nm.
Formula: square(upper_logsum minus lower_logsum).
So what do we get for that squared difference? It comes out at 0.022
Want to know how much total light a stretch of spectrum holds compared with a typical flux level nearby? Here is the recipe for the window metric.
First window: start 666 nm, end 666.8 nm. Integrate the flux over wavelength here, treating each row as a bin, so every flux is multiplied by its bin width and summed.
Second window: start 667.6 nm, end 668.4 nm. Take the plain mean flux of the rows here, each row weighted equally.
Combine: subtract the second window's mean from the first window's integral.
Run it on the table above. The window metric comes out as -2.69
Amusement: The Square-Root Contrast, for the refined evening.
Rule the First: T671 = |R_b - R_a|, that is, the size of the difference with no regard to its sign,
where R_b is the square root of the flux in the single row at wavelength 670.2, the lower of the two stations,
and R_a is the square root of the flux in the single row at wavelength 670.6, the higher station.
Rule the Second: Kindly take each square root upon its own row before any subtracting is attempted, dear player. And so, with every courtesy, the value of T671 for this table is 0.23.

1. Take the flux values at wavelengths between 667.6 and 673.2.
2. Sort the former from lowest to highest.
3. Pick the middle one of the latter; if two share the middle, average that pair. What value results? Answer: 14.4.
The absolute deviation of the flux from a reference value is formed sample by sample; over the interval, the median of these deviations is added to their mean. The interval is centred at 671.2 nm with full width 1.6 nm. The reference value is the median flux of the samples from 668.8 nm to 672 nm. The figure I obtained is 2.1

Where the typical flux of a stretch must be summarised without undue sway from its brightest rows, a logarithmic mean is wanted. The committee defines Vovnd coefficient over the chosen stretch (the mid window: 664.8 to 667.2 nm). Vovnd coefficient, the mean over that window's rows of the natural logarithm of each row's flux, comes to 2.68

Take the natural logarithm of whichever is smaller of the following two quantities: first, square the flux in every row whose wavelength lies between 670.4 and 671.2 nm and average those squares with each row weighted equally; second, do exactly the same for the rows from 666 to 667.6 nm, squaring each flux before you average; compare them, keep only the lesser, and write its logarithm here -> 5.29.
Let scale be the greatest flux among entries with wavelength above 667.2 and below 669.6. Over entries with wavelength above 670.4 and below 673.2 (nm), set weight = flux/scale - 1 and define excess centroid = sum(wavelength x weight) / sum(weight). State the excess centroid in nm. 671.78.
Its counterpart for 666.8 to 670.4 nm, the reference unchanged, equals 668.45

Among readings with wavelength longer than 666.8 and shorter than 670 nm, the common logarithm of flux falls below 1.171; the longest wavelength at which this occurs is 668.2 nm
